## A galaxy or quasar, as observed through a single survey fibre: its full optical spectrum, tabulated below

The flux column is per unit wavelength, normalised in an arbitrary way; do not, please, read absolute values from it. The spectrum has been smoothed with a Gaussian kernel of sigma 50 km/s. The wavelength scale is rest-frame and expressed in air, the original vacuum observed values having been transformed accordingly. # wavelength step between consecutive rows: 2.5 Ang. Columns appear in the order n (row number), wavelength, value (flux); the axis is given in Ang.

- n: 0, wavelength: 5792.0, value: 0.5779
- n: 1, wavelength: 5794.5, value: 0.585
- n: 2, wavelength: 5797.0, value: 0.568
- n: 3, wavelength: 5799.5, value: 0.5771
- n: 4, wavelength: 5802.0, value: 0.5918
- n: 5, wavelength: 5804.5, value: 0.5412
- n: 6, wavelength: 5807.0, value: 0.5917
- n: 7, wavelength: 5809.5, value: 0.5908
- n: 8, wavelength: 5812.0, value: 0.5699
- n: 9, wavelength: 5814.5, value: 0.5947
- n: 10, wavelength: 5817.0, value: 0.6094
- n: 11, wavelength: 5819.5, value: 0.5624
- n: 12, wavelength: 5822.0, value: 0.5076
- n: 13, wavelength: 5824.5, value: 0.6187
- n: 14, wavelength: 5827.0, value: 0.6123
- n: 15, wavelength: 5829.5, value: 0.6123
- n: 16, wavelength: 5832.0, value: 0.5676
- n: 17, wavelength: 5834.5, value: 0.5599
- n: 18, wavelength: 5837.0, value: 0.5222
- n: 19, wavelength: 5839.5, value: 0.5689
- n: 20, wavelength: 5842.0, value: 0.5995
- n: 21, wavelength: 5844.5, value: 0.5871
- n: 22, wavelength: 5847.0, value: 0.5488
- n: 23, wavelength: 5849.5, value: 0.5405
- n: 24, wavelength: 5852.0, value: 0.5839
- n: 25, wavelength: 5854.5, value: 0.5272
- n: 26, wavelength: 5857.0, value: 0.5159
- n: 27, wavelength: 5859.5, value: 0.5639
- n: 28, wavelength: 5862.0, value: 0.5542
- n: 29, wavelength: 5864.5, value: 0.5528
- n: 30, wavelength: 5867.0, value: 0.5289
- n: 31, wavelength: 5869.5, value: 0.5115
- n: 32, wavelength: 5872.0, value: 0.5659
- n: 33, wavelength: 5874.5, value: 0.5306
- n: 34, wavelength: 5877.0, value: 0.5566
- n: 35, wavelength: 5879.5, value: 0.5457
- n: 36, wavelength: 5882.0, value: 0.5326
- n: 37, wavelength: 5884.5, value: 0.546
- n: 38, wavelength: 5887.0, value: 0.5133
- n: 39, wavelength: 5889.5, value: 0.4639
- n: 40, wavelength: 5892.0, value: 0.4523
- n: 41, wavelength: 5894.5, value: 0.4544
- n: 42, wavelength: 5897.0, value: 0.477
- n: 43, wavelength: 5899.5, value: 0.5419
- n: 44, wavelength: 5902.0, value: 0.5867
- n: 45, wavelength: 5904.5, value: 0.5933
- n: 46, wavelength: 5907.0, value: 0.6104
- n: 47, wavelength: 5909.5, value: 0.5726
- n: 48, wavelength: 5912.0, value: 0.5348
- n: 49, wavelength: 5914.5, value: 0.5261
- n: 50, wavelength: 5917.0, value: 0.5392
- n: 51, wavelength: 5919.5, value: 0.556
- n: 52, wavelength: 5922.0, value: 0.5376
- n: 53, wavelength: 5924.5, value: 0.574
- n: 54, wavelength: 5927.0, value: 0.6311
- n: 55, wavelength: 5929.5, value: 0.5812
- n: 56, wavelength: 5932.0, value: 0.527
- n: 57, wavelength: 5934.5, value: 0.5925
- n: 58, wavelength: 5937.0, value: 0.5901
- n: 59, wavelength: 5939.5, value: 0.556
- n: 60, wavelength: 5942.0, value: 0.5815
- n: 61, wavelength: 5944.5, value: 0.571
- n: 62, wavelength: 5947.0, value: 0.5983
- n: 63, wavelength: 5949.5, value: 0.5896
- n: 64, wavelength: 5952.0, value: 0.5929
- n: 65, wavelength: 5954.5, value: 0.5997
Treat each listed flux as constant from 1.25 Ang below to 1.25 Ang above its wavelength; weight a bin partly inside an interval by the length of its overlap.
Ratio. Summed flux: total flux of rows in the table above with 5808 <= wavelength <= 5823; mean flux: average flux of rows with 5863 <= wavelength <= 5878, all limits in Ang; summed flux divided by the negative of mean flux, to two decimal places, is -6.35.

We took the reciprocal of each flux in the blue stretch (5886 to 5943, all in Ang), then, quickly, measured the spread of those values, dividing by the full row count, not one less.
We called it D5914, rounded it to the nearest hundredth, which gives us 0.17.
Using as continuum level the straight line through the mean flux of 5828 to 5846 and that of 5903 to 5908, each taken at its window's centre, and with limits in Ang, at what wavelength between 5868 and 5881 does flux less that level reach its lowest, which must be 5869.5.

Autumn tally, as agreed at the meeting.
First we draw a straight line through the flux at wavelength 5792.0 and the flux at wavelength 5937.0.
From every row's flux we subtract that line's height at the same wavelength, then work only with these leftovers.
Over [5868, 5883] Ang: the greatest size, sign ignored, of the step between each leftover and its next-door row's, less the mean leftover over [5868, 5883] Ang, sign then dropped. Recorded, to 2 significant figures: 0.099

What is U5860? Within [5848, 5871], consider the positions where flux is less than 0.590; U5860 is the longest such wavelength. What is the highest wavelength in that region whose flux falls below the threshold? 5869.5 Ang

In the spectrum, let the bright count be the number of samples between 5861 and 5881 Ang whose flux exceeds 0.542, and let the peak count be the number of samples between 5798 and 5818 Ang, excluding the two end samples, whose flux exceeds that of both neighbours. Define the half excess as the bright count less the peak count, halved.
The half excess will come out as 1.5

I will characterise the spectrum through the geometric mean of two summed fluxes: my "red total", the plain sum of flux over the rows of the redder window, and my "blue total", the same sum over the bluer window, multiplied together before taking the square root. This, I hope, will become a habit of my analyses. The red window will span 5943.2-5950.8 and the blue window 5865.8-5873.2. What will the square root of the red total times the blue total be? 1.68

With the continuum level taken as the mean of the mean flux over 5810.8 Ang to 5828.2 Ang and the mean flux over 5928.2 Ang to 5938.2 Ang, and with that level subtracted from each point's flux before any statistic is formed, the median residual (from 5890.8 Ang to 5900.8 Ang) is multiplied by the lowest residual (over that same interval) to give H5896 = 0.0140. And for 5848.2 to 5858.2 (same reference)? 0.0027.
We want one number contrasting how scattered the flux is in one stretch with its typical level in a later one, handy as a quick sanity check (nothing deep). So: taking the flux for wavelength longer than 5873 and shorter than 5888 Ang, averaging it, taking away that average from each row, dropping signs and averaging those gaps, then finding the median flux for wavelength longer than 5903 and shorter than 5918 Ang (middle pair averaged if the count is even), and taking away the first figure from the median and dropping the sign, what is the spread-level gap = 0.544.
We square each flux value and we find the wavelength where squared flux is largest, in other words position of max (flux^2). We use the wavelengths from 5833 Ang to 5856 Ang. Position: 5842.0 Ang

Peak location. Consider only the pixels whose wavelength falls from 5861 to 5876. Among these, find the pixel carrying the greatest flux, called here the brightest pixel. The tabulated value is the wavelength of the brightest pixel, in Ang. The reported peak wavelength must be 5872.0 Ang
